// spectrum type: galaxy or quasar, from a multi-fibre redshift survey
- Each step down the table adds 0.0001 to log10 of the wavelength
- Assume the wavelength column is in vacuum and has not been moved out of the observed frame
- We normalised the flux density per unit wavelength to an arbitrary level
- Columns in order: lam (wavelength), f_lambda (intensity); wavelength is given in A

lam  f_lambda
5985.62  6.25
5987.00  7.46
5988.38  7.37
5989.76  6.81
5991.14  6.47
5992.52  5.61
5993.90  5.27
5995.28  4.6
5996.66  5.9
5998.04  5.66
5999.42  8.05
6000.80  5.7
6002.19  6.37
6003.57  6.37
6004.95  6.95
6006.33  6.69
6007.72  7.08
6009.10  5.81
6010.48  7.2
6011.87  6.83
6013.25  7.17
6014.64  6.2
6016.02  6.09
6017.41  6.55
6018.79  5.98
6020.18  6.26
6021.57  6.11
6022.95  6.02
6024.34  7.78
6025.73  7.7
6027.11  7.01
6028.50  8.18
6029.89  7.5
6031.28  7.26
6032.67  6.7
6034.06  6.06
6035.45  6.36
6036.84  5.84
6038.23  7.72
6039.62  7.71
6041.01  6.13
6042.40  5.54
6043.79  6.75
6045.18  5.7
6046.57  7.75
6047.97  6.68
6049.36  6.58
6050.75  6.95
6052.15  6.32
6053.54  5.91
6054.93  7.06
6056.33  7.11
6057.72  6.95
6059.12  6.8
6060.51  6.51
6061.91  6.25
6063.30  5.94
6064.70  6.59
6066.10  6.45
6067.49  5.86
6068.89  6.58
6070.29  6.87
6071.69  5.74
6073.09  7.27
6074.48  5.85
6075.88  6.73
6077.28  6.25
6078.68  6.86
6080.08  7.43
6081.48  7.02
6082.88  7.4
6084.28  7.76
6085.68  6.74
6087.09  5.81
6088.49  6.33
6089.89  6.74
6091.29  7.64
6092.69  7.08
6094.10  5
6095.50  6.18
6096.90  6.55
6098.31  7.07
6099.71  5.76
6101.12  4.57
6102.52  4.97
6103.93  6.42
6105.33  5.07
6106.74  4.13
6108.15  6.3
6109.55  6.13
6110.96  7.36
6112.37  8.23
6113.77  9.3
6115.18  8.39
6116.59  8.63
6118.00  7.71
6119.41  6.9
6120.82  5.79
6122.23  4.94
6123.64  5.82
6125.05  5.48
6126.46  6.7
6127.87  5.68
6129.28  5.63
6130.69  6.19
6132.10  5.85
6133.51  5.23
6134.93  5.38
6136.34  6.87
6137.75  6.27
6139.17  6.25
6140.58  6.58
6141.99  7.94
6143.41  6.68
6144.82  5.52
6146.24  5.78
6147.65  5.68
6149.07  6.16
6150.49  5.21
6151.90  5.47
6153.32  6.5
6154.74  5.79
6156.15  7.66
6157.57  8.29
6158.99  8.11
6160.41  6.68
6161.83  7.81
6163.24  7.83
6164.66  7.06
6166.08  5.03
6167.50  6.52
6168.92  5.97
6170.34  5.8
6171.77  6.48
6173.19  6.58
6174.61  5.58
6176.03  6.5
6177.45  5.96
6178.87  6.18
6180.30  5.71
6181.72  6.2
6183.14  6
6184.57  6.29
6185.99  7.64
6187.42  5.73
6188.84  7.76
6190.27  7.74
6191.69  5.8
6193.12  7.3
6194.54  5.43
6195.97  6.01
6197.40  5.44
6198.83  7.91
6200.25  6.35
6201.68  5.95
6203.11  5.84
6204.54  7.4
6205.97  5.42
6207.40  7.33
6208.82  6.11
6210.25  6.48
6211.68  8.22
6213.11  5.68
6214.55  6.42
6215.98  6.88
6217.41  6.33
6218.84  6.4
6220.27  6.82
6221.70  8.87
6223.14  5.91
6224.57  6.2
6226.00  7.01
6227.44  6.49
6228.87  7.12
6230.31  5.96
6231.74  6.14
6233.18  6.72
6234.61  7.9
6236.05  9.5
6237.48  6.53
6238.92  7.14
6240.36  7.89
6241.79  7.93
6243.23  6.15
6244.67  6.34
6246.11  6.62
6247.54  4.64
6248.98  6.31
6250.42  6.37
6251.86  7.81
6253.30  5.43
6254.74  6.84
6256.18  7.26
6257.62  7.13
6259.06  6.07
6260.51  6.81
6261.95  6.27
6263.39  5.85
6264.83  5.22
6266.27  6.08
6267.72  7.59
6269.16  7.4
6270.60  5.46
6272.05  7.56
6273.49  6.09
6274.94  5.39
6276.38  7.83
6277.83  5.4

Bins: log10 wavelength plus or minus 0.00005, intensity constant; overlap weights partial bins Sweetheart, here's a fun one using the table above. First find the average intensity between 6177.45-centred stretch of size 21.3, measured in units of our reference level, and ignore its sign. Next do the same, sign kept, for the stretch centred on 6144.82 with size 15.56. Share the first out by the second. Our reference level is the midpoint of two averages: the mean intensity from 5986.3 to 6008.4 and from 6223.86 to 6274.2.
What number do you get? 1.01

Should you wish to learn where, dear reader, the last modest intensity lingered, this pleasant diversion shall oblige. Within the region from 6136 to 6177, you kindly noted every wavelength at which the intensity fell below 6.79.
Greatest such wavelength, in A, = 6176.03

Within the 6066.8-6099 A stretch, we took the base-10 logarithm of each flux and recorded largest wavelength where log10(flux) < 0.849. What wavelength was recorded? 6096.90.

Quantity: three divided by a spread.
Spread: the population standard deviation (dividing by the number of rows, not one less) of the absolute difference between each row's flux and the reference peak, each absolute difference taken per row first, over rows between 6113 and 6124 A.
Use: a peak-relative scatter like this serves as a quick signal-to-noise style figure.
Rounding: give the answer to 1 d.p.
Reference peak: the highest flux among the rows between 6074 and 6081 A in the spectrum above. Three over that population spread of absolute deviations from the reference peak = 4.4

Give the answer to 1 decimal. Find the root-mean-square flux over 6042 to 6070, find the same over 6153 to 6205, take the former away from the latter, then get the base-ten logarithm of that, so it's -1.1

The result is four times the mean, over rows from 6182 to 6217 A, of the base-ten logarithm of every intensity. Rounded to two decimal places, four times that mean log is 3.25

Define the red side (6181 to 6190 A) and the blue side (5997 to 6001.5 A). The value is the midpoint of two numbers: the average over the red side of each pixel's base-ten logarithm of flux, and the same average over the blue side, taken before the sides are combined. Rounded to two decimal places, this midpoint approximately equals 0.81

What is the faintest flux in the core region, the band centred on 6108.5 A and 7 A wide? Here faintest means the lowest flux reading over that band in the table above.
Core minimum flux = 4.13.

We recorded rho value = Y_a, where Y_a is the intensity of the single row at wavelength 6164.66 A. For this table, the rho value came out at 7.06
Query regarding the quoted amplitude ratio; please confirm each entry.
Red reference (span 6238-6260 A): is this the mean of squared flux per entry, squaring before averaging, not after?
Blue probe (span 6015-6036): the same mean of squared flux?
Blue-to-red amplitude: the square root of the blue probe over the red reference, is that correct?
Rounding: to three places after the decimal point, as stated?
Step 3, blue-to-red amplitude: 1.013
